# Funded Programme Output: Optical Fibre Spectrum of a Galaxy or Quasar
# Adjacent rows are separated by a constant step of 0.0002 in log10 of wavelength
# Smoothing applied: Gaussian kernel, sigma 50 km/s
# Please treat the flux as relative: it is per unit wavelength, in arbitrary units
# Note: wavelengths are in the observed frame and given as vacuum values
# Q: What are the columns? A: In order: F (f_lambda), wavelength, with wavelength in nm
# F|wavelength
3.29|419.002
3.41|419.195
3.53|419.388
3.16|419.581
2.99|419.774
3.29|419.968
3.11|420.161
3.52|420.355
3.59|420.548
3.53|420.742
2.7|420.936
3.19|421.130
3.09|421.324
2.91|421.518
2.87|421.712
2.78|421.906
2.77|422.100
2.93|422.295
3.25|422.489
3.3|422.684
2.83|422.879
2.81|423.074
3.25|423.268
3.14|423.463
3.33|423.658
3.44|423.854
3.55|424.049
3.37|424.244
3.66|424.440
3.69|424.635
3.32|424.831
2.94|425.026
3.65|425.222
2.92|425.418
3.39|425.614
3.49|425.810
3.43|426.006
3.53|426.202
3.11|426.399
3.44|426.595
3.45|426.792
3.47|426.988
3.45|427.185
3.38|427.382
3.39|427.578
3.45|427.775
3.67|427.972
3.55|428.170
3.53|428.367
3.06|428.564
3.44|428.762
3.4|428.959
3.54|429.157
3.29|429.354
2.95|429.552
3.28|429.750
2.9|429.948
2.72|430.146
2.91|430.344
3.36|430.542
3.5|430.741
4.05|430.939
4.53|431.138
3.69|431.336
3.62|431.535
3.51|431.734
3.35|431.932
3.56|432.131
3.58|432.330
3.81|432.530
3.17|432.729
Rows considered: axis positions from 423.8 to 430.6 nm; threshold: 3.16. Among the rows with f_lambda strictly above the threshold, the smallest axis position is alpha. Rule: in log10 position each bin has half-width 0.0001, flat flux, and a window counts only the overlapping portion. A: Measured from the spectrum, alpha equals 423.854 nm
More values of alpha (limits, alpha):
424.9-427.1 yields 425.222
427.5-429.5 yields 427.578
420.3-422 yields 420.355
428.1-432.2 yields 428.170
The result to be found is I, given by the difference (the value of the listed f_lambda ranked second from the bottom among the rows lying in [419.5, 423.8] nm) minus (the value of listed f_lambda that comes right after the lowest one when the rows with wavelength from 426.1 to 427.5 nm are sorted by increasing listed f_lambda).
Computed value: -0.6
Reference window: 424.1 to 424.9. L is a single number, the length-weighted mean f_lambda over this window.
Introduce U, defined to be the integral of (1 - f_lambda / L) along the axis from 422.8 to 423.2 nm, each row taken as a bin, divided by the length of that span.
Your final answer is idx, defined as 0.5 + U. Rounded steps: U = 0.19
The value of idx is 0.690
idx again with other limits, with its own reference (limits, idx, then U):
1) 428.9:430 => 0.581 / 0.08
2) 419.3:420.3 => 0.583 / 0.08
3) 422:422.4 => 0.688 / 0.19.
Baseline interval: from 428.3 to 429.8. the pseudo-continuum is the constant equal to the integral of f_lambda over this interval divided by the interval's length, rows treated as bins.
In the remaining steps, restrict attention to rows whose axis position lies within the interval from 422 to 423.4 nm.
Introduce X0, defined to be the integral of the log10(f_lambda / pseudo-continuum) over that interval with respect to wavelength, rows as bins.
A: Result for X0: -0.056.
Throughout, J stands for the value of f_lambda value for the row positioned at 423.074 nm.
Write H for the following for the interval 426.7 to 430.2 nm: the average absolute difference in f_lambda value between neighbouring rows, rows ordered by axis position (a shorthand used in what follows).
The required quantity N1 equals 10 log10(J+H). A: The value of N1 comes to 4.76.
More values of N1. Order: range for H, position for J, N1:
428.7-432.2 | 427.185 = 5.72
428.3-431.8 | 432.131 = 5.88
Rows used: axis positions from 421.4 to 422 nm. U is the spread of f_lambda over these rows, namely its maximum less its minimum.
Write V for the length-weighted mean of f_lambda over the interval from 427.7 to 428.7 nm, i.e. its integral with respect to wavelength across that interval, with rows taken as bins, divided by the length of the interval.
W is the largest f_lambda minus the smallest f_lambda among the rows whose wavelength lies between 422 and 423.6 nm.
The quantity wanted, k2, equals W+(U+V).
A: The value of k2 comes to 4.11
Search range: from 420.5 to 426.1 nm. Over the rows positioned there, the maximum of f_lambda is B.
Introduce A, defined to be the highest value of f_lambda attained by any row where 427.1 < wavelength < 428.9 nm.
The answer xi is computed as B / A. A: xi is 1.01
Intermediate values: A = 3.67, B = 3.69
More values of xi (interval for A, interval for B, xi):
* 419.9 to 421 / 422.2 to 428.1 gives 1.03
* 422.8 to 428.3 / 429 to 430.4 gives 0.96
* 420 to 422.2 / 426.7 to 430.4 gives 1.02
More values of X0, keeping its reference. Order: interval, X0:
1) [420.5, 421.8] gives -0.037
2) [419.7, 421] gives -0.010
